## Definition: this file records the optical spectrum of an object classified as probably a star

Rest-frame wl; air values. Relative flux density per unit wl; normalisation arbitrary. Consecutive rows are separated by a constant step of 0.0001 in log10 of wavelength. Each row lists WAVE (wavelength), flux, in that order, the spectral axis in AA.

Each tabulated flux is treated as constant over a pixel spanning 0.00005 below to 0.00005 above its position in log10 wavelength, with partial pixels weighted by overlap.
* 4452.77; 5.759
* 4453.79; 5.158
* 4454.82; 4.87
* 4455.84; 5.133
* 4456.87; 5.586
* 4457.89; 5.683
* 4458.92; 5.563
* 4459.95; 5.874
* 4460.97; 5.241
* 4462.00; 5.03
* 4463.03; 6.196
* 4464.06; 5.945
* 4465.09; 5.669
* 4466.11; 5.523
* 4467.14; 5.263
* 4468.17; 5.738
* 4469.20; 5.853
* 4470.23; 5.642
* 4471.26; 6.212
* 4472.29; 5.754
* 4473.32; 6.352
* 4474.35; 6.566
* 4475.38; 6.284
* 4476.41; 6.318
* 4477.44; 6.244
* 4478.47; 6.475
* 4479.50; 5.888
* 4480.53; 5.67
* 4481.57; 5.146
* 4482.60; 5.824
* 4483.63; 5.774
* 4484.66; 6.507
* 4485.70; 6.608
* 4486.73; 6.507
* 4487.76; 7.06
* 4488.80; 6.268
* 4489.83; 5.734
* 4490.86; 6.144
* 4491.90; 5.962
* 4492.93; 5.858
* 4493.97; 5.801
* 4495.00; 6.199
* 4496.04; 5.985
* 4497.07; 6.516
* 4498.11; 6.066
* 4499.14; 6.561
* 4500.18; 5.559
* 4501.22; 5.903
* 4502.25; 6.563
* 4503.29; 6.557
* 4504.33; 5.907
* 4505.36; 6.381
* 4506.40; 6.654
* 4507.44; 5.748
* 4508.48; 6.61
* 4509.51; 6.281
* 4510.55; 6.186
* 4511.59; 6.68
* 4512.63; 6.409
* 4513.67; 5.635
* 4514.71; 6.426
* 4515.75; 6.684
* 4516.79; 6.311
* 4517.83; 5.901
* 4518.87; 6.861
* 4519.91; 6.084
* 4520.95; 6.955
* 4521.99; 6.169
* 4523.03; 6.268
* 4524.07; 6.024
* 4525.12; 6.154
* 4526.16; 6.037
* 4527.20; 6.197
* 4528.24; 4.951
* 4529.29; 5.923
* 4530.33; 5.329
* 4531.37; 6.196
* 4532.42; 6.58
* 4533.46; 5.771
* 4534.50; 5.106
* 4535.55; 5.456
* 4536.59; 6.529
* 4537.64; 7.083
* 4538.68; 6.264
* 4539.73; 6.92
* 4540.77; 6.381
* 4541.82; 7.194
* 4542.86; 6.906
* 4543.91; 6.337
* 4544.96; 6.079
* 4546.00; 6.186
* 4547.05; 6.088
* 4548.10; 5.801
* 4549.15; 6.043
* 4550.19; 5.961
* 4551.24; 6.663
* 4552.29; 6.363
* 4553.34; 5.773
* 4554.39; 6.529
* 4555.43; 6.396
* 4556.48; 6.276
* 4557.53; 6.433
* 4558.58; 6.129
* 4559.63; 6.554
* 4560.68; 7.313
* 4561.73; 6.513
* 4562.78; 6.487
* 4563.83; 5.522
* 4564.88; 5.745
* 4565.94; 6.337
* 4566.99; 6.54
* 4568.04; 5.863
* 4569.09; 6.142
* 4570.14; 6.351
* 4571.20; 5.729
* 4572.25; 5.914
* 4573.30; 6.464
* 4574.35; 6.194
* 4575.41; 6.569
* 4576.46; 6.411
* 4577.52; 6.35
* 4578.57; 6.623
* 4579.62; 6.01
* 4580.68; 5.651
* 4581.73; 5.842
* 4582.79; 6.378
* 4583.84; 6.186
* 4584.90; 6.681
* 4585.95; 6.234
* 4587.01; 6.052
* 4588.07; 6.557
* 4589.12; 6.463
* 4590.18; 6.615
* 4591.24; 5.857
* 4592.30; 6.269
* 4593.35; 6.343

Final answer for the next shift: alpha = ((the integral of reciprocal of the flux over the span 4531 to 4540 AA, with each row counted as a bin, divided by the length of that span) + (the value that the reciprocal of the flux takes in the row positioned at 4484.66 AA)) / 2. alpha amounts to 0.158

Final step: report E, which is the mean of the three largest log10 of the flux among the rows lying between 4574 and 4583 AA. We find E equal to 0.815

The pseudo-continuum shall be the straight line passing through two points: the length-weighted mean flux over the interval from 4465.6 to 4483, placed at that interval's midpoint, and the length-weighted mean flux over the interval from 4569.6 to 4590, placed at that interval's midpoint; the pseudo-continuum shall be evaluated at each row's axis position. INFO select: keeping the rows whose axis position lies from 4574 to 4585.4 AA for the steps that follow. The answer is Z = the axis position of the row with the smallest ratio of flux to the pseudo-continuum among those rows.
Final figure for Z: 4580.68 AA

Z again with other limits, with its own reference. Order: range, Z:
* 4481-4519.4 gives 4481.57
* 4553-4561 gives 4553.34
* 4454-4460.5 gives 4454.82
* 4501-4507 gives 4504.33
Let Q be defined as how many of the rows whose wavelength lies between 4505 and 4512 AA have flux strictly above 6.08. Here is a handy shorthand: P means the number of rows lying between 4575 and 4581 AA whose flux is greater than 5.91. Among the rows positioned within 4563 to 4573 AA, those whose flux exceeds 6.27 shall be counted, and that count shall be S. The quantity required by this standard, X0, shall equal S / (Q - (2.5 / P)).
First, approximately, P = 5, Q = 6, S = 3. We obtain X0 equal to 0.5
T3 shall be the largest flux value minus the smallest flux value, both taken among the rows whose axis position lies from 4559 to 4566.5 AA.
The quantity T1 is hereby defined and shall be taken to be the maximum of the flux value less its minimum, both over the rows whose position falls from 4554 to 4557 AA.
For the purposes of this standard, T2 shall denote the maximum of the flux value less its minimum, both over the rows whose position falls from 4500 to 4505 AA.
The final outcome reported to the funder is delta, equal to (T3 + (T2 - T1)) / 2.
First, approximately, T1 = 0.3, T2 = 1.0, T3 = 1.79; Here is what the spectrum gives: 1.27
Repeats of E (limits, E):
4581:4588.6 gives 0.815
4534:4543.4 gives 0.849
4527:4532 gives 0.786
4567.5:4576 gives 0.810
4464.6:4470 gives 0.760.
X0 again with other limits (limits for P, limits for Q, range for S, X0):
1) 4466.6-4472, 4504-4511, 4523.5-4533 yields 0.4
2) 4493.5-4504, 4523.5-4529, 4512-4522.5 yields 3.7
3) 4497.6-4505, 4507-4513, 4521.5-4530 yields 0.0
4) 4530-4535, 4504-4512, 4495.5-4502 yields 0.4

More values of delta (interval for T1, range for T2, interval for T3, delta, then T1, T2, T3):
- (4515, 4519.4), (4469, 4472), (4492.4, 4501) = 0.31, 1.0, 0.6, 1.00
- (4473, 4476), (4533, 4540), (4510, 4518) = 1.37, 0.3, 2.0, 1.05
